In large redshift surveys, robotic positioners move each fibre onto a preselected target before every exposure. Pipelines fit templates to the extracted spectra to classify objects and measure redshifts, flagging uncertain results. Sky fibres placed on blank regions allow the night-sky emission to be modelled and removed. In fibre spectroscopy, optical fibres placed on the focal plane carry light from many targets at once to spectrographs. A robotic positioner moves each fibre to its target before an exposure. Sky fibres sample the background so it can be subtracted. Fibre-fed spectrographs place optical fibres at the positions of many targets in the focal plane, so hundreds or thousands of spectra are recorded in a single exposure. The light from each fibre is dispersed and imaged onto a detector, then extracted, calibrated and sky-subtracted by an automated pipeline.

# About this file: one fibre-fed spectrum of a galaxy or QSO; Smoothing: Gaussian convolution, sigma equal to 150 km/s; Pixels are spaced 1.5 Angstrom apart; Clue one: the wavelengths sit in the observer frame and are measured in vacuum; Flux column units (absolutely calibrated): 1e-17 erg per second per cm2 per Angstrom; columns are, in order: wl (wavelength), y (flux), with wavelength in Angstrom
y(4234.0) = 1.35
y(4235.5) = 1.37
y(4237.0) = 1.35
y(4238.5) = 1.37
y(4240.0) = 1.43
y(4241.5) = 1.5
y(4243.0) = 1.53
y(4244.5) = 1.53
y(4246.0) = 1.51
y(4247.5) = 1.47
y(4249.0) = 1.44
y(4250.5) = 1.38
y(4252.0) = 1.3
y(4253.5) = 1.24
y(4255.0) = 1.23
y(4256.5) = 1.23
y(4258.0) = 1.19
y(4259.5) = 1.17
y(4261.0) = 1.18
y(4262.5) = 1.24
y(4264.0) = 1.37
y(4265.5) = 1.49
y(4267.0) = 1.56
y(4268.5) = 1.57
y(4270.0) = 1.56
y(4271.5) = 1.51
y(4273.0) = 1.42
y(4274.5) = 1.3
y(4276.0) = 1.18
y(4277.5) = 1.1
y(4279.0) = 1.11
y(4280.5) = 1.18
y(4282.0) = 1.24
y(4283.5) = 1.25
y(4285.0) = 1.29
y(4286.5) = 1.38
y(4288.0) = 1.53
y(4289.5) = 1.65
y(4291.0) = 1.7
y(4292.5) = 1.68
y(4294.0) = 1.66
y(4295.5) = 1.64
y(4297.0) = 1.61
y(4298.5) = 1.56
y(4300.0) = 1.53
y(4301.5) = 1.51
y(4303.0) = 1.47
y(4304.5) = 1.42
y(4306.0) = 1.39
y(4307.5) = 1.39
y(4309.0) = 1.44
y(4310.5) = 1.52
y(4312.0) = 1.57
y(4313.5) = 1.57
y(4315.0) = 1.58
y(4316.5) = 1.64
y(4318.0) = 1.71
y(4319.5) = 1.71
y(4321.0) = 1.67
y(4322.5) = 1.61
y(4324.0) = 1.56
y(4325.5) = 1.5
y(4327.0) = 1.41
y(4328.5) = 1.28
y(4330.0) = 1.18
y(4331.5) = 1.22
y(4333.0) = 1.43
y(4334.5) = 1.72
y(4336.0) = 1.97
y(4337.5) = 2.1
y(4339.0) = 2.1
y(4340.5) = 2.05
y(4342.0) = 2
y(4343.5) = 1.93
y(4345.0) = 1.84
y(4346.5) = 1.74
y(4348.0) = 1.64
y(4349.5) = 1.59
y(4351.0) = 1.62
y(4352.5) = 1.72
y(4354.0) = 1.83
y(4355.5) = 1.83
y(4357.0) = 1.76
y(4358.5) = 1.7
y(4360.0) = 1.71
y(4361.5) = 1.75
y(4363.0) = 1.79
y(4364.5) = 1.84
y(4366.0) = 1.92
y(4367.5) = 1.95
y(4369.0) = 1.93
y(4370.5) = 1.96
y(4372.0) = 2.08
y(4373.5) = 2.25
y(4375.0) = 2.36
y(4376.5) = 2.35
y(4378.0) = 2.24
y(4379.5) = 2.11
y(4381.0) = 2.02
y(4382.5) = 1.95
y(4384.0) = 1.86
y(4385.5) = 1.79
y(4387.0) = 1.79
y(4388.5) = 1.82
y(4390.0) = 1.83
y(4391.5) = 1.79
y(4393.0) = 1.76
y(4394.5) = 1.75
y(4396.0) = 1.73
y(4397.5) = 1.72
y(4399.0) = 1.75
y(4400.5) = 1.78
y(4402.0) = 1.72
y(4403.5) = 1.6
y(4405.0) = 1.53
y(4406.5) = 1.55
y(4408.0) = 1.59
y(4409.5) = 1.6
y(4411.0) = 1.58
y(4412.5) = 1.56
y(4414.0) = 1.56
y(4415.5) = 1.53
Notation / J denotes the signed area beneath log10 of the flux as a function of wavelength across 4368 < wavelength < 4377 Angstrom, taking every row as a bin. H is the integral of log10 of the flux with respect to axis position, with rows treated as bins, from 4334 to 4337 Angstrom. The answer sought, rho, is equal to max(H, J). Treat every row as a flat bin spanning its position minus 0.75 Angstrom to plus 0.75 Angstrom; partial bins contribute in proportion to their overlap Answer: 3.0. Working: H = 0.8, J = 3.0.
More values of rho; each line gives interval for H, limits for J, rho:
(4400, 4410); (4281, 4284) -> 2.1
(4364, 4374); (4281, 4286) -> 3.0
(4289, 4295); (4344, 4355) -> 2.6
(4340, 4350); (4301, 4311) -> 2.6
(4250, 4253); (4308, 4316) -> 1.5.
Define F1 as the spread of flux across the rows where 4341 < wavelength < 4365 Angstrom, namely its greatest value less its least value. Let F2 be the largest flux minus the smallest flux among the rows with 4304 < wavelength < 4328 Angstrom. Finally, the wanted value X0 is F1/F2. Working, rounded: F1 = 0.41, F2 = 0.320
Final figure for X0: 1.3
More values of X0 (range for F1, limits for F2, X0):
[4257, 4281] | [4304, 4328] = 1.5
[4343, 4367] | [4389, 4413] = 1.1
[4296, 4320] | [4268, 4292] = 0.5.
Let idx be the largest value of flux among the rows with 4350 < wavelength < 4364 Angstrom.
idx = 1.83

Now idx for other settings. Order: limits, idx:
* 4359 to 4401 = 2.36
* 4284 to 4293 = 1.7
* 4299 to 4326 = 1.71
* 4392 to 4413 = 1.78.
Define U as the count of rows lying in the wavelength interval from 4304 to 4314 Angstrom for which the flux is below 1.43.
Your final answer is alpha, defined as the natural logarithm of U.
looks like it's 1.1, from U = 3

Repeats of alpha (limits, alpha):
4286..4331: 1.9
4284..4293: 0.7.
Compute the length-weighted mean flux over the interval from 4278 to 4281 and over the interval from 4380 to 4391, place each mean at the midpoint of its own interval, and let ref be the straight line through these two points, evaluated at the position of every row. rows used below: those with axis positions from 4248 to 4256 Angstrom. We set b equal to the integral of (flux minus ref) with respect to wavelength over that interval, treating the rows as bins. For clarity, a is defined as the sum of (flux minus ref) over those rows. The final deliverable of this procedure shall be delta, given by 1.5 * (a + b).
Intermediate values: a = 1.8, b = 3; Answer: 7.2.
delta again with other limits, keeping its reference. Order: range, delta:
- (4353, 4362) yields 1.9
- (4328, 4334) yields -3.1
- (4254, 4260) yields 3.3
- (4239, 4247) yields 11.9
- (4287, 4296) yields 9.4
